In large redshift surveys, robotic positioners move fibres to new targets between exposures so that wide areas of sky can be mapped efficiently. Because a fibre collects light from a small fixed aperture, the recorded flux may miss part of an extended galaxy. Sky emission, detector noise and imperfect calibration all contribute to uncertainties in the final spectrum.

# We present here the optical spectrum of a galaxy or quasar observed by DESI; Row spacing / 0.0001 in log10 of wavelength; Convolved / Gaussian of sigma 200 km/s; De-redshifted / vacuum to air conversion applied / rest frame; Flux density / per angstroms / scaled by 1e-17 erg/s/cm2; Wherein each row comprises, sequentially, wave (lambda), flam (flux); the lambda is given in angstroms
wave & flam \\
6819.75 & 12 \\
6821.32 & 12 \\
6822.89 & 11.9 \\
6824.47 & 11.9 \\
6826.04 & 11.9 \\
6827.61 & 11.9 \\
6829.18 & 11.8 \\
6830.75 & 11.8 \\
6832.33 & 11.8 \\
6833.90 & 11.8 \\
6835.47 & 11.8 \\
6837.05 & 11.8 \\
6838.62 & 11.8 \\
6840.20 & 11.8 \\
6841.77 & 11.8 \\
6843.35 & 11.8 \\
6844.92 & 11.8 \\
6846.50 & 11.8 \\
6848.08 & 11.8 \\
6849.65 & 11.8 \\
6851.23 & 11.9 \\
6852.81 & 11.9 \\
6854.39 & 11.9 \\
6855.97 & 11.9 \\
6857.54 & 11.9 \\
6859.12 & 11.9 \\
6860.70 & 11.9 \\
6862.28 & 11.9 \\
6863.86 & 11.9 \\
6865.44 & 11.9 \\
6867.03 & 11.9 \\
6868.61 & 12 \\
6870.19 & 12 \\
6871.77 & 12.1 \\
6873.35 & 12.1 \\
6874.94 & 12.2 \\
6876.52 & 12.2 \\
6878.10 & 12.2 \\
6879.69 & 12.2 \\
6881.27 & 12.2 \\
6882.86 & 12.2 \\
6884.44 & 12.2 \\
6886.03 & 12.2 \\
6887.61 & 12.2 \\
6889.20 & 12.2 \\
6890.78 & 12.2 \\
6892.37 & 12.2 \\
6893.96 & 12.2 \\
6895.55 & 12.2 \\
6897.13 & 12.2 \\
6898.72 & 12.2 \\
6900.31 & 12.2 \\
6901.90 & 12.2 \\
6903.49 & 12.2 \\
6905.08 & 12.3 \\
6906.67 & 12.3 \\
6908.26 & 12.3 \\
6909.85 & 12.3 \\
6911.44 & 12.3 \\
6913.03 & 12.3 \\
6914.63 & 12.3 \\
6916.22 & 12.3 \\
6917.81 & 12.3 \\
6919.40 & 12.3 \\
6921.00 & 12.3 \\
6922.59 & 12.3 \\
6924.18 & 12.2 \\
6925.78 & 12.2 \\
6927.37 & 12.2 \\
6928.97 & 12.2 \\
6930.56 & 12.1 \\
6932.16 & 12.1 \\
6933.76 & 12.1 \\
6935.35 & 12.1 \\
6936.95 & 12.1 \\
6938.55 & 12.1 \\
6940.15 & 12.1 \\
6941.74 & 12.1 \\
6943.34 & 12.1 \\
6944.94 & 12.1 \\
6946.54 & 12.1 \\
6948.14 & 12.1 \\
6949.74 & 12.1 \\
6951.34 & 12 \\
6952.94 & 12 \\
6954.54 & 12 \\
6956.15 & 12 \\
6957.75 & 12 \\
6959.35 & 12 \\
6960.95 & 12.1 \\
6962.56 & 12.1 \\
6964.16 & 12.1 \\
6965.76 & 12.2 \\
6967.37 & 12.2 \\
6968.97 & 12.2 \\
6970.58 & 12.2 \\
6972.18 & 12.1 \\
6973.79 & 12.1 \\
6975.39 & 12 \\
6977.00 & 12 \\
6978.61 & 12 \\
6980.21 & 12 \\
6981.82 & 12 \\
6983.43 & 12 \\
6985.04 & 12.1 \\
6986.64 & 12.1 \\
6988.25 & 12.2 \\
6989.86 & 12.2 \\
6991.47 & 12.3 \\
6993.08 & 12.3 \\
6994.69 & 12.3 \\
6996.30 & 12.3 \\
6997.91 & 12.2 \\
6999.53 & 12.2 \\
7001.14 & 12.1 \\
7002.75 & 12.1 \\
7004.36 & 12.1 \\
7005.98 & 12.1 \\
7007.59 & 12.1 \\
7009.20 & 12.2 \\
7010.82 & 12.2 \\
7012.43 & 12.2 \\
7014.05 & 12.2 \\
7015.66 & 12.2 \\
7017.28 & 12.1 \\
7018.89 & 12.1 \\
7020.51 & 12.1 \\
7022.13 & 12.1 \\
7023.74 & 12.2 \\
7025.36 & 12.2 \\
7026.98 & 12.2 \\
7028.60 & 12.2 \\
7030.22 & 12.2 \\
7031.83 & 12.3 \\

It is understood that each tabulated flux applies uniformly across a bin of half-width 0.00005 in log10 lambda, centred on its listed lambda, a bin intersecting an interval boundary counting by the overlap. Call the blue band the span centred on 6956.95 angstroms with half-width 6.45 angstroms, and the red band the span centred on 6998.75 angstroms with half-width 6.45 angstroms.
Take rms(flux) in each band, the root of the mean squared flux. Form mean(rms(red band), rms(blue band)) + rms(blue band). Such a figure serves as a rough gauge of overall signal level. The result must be 24.1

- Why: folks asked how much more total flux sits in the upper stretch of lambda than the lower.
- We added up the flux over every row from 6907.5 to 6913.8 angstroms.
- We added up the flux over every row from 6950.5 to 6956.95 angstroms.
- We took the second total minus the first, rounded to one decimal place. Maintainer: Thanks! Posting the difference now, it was -1.2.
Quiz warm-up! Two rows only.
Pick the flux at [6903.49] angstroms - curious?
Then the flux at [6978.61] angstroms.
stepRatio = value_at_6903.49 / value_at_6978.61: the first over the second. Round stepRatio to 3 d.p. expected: 1.017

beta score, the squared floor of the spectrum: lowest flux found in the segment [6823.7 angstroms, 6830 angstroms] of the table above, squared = 139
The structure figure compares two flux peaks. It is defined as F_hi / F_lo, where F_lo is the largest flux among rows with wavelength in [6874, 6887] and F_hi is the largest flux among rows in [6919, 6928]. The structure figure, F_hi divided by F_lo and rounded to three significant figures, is 1.01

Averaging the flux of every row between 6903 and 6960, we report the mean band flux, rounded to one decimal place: 12.2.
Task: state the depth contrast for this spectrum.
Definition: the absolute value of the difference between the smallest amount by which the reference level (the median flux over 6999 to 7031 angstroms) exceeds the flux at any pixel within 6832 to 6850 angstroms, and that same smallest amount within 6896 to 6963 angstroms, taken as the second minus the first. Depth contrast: 0.50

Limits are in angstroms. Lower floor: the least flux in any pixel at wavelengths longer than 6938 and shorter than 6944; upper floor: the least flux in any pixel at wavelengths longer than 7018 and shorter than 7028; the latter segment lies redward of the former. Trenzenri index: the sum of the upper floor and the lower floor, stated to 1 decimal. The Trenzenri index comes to 24.2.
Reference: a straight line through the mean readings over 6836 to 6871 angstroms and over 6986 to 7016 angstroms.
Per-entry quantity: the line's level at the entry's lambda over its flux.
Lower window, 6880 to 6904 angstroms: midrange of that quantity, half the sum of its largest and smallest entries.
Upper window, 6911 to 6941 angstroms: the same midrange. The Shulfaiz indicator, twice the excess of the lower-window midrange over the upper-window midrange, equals -0.012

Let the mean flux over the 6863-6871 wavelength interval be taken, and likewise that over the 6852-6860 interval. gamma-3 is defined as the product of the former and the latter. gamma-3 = 142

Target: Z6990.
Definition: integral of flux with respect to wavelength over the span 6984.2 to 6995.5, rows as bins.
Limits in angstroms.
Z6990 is 138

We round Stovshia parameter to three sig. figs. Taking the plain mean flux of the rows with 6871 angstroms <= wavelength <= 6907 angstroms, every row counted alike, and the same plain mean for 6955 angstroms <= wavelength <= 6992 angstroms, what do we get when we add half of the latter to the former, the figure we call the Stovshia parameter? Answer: 18.2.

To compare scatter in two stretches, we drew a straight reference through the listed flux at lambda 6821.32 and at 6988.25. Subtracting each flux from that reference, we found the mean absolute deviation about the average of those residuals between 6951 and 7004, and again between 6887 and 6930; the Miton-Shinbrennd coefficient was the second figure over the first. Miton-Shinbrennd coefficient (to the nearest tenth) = 0.5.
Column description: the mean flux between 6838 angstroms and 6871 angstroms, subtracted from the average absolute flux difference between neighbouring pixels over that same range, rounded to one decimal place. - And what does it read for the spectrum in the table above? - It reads -11.9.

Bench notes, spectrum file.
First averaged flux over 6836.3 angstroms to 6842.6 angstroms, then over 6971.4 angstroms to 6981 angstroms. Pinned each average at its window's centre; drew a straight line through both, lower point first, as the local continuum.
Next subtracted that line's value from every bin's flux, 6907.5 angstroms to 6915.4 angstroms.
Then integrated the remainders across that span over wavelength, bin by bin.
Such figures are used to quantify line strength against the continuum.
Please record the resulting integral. 3.0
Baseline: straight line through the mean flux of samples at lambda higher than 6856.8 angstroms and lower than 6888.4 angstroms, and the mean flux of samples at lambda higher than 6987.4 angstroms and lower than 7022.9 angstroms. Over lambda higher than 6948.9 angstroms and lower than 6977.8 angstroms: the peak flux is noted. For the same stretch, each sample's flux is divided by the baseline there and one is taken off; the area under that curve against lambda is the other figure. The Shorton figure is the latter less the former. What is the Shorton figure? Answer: -12.35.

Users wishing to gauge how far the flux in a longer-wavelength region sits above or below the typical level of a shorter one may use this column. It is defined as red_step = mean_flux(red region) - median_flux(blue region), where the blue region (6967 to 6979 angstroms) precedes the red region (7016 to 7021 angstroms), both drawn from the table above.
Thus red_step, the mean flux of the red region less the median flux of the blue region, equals 0.00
